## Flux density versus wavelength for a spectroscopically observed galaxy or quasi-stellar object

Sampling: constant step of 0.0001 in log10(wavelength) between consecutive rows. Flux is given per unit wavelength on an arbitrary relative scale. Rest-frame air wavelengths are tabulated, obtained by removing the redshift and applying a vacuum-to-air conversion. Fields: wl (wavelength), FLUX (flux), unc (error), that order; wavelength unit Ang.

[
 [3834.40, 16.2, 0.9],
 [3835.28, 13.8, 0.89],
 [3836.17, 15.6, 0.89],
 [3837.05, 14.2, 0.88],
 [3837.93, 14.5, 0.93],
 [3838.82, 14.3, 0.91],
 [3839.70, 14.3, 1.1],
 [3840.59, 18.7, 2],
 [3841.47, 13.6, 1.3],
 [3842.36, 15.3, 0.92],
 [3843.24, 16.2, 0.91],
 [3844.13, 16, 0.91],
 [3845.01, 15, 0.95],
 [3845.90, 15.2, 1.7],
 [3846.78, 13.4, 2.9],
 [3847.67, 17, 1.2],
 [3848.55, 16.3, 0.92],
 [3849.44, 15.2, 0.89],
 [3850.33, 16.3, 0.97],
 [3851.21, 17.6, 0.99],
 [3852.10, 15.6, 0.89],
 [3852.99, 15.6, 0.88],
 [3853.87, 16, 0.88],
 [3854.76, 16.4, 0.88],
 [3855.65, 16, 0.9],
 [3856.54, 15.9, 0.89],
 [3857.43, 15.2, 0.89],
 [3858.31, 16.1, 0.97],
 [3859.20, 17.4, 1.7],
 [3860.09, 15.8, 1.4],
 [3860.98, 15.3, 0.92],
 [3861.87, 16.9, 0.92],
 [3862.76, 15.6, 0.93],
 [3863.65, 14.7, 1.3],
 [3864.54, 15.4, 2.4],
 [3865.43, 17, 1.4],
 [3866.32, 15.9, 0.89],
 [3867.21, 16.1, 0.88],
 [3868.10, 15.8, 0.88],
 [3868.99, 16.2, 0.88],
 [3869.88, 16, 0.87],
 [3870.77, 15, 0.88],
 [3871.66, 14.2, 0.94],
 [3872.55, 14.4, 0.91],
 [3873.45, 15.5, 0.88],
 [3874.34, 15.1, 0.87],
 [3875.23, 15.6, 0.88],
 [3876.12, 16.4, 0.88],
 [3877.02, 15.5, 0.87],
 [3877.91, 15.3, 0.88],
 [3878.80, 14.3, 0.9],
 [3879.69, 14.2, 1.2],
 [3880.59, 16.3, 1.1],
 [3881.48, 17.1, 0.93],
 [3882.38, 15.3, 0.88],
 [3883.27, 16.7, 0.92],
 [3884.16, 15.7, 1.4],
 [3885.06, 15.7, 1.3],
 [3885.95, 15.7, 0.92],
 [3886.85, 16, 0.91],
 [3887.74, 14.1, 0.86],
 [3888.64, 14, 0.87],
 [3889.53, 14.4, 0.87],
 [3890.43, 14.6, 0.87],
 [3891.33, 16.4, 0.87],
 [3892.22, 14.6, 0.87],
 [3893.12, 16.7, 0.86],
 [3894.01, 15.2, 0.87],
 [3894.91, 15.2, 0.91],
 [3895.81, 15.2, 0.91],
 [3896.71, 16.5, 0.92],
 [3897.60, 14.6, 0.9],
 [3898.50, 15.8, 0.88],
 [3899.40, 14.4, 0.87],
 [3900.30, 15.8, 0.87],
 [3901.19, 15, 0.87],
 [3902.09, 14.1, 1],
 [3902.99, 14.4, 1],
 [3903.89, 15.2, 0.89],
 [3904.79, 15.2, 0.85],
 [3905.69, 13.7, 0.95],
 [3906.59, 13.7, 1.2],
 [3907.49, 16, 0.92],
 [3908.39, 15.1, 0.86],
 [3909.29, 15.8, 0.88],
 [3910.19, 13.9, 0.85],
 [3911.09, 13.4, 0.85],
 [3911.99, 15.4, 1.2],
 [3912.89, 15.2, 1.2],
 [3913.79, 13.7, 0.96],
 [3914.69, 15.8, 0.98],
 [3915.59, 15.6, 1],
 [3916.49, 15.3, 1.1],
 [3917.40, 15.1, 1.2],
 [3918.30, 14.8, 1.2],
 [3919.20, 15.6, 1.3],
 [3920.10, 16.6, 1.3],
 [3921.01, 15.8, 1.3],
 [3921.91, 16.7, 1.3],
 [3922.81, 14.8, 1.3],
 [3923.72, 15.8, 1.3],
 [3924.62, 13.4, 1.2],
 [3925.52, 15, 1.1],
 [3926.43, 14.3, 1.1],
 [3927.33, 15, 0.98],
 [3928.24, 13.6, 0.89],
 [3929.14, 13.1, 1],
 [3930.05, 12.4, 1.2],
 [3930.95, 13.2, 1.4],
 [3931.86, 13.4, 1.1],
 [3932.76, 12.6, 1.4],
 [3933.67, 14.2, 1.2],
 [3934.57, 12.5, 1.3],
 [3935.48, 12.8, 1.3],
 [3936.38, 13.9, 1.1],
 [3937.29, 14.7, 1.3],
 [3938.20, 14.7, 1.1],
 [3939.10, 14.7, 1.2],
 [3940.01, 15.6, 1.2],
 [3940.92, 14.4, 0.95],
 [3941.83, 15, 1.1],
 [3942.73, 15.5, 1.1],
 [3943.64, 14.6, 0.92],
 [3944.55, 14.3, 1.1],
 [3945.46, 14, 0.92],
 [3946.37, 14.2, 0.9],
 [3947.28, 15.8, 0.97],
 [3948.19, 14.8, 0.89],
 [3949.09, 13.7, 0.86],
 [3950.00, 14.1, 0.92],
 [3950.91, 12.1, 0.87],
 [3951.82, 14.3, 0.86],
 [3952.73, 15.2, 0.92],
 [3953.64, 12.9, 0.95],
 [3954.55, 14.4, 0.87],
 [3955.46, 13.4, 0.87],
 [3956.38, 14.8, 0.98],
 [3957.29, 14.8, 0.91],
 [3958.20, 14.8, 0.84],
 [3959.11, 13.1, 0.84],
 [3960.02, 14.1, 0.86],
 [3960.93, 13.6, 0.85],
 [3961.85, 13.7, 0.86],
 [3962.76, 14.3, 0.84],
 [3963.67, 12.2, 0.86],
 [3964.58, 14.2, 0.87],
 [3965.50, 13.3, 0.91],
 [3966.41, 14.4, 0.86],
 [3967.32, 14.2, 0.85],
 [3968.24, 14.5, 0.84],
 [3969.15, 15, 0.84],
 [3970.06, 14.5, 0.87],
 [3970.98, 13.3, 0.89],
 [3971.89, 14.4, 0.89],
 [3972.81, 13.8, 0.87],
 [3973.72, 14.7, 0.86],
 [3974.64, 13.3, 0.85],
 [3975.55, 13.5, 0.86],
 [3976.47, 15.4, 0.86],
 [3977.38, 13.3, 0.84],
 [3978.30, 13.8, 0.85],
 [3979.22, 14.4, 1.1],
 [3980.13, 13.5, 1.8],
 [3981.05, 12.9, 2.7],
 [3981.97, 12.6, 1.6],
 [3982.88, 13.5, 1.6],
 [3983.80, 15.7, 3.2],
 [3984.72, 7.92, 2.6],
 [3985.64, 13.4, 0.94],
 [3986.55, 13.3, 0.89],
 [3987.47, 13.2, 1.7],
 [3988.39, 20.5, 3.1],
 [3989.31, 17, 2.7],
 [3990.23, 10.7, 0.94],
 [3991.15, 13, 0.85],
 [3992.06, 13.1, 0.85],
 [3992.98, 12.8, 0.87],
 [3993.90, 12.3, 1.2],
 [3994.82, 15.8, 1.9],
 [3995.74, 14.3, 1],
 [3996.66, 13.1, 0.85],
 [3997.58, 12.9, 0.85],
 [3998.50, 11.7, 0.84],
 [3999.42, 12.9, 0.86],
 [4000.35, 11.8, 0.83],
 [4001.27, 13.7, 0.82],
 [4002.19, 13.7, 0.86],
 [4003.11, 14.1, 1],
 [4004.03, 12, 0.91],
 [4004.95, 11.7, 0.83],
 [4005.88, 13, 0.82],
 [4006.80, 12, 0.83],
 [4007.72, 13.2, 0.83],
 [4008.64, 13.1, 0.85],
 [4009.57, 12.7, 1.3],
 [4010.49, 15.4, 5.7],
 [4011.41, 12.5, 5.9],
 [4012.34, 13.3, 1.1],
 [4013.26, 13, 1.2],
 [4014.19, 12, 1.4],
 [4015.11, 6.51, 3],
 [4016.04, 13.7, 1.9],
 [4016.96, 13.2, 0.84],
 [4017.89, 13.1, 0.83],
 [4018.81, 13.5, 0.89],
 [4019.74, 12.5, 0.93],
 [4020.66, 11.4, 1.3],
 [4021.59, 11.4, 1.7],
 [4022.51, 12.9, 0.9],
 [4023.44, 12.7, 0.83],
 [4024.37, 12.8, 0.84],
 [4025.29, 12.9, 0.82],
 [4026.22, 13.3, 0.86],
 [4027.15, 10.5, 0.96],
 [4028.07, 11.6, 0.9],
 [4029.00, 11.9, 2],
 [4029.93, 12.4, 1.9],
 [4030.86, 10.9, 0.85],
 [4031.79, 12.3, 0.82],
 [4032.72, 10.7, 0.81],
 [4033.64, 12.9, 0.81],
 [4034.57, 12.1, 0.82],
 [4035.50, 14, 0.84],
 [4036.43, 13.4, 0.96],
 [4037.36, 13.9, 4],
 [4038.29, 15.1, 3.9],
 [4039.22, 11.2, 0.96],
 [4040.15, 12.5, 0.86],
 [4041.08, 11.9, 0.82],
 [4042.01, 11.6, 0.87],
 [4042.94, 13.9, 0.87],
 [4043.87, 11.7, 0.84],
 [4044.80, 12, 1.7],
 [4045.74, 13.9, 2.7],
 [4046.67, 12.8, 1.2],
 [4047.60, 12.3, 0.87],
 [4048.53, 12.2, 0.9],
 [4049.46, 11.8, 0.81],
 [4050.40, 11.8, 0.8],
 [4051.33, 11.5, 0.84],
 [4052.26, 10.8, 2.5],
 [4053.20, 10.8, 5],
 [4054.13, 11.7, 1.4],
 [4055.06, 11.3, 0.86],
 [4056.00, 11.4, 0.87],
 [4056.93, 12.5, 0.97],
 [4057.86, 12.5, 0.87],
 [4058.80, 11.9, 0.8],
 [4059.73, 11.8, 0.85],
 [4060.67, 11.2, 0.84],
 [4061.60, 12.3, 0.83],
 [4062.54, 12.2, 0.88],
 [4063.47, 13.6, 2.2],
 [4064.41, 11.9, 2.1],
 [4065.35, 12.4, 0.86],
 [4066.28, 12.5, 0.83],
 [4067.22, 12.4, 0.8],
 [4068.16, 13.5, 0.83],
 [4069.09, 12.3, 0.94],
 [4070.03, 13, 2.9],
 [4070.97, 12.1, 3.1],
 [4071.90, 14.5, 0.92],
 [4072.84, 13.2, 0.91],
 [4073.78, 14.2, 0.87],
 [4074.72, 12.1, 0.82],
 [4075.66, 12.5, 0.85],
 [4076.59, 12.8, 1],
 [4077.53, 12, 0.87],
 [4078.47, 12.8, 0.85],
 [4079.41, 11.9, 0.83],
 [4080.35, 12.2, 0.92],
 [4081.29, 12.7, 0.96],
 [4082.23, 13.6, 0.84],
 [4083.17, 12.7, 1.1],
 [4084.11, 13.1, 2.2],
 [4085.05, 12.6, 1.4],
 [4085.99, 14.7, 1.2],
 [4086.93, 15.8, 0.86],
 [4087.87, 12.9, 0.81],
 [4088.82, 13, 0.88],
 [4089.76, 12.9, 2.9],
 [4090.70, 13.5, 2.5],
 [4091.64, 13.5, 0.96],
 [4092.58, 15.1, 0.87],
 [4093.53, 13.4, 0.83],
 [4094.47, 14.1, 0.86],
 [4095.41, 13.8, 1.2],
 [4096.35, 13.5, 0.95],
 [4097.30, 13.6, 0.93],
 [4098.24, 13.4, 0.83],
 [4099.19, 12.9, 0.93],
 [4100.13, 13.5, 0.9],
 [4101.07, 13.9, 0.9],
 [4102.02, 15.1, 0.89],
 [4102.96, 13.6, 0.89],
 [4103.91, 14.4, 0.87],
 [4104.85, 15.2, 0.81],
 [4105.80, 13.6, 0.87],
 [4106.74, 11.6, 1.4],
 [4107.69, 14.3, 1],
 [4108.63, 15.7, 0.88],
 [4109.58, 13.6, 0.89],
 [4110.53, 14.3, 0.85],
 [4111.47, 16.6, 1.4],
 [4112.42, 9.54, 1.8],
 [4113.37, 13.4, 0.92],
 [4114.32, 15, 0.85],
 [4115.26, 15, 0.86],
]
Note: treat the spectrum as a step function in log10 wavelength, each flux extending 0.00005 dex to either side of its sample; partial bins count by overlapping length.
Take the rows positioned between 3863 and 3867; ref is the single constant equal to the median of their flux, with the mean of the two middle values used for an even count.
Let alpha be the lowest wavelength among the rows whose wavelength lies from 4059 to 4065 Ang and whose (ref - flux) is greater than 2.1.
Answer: 4059.73 Ang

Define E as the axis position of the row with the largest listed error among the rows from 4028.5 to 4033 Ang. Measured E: 4029.00 Ang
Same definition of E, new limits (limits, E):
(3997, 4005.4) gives 4003.11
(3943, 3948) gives 3944.55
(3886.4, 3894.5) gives 3886.85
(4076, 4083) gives 4076.59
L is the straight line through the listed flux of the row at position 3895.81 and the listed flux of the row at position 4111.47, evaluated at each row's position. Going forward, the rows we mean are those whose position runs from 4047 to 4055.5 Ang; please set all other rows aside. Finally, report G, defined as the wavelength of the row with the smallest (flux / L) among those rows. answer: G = 4053.20 Ang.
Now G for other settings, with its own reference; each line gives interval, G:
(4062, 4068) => 4064.41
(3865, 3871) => 3870.77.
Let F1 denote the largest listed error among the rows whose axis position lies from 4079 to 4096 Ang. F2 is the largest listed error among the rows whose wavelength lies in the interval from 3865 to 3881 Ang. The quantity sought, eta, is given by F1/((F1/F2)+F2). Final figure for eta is 0.84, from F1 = 2.9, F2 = 1.4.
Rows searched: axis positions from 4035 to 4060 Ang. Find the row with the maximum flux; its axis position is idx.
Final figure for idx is 4038.29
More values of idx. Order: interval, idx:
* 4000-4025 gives 4010.49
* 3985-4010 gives 3988.39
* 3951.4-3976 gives 3952.73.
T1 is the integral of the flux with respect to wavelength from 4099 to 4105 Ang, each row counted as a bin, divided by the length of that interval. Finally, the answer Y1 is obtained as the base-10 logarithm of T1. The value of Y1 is 1.15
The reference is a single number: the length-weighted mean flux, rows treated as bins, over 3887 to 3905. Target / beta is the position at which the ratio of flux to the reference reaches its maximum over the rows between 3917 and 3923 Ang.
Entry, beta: 3921.91 Ang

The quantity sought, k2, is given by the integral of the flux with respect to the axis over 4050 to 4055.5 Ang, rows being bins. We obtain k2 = 62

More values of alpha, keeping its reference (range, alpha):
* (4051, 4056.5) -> 4051.33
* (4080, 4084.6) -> 4080.35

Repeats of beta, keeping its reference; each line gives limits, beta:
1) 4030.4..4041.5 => 4038.29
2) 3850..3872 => 3851.21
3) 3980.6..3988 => 3983.80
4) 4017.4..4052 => 4038.29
